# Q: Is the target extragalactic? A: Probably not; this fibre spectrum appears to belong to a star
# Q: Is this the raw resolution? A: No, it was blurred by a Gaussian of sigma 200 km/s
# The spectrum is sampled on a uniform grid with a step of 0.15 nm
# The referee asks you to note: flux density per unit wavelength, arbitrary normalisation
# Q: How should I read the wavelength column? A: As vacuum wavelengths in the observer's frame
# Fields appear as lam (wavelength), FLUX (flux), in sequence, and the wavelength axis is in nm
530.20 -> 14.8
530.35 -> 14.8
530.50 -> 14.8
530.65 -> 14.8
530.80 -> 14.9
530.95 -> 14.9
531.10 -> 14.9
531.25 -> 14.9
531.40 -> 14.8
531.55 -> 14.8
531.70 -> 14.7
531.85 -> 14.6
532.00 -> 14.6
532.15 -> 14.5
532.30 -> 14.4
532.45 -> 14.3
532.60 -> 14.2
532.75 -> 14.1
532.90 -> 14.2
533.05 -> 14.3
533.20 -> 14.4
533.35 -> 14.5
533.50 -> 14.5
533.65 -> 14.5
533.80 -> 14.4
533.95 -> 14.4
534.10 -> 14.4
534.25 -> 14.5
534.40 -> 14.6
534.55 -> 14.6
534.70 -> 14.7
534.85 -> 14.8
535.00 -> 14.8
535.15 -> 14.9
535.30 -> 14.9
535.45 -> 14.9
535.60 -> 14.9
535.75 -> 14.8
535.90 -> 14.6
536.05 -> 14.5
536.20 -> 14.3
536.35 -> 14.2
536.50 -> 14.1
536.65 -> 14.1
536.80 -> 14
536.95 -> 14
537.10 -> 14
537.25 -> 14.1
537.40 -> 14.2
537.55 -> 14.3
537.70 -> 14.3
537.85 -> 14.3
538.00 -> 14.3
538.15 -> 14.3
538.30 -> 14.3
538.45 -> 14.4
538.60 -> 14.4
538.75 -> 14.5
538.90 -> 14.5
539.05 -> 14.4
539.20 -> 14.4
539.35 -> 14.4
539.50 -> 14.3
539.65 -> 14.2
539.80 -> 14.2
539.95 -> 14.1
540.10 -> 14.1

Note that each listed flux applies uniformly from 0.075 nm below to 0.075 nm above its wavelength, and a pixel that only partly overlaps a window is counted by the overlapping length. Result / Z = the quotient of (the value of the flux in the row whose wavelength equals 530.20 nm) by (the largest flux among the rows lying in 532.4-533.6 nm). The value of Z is 1.021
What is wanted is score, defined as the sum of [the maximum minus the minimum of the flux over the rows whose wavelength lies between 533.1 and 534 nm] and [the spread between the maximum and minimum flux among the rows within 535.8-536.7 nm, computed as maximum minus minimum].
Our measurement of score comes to 0.6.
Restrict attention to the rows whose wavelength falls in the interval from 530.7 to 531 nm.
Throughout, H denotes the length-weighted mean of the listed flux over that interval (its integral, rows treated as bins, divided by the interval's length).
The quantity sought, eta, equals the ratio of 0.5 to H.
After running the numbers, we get 0.0336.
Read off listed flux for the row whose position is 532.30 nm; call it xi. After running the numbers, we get 14.4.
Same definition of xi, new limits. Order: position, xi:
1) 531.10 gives 14.9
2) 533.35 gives 14.5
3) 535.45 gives 14.9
